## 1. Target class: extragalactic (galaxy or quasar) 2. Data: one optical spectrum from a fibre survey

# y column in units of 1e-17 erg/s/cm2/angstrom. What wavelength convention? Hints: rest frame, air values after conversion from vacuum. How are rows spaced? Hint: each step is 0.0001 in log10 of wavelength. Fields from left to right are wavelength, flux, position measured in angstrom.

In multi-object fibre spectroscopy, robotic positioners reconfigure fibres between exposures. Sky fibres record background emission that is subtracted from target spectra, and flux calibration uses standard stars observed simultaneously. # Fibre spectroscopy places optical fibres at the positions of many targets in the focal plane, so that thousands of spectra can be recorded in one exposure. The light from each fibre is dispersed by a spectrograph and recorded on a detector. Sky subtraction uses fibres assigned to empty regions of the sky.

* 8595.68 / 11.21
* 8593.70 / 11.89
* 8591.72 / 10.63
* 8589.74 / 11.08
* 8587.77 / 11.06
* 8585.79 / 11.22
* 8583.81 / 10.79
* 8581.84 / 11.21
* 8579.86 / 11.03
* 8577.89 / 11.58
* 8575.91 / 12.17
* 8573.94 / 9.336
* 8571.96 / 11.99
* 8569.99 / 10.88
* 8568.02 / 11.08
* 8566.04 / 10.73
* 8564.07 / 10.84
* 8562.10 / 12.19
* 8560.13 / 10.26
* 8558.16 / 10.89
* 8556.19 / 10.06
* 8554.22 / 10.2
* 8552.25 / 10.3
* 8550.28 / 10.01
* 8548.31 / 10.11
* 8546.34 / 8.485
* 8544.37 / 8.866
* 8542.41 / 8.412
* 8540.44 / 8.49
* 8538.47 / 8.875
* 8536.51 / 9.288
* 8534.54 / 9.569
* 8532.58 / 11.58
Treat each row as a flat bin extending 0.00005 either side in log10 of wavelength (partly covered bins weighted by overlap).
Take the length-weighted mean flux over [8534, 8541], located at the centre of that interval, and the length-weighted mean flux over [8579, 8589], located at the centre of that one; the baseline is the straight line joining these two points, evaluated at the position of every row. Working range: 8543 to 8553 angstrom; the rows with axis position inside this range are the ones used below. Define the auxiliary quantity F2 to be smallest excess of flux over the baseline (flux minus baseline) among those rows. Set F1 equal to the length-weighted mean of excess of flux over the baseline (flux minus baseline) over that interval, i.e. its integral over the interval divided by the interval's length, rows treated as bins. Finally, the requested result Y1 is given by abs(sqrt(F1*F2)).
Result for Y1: 0.12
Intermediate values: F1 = 0.0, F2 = -1.0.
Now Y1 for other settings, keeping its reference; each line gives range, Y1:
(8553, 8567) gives 0.37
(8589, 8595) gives 0.40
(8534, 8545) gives 0.46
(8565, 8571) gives 0.47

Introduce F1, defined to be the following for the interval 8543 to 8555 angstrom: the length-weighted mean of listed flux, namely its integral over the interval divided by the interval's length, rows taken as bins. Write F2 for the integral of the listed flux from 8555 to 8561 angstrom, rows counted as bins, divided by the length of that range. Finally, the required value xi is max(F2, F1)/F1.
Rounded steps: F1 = 9.6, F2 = 10.4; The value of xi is 1.08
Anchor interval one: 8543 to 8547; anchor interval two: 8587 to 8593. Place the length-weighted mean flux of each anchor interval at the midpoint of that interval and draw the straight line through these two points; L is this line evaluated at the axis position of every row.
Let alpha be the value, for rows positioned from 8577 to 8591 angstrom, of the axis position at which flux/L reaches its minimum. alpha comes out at 8589.74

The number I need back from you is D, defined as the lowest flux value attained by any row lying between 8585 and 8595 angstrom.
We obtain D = 10.63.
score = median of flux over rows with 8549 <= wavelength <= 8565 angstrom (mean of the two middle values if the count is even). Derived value 10.3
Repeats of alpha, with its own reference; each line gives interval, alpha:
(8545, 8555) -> 8546.34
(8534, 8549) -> 8546.34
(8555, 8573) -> 8560.13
